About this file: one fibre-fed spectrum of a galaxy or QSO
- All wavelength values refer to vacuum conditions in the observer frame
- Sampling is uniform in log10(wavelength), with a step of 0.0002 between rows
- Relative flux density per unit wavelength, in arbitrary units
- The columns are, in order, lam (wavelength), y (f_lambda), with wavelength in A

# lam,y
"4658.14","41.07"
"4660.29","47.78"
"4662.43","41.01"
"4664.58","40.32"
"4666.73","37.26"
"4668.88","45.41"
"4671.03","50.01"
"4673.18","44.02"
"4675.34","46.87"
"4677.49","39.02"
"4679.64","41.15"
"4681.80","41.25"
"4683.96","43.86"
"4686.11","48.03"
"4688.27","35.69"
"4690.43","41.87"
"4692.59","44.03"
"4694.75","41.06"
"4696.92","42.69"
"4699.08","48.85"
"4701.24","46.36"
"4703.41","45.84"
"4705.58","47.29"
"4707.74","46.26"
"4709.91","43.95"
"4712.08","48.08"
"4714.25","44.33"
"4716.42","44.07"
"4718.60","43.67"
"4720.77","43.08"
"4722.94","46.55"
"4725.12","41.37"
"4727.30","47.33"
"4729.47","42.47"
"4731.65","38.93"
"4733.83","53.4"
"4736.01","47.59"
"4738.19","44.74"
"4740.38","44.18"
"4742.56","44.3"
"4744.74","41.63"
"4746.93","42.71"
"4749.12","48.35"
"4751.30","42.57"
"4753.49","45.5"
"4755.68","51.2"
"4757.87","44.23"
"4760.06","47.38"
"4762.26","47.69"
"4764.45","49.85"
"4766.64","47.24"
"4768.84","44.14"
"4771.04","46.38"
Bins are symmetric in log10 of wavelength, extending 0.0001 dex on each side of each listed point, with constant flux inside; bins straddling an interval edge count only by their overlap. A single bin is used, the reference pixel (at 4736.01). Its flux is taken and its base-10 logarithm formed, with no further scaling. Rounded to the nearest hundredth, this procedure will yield 1.68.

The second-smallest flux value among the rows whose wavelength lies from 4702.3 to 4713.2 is 45.84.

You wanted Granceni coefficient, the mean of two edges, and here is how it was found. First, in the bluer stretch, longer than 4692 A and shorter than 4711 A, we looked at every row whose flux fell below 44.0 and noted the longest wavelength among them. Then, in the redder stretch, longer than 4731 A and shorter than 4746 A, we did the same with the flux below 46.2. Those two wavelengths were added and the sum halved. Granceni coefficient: 4727.3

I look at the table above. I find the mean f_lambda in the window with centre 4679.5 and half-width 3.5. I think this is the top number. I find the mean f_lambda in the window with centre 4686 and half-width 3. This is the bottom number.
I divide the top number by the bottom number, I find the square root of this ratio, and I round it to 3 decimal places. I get 0.976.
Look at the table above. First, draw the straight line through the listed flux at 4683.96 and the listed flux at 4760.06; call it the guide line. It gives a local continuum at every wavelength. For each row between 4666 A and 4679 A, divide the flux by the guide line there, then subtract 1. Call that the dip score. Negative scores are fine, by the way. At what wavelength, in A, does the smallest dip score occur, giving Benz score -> 4666.73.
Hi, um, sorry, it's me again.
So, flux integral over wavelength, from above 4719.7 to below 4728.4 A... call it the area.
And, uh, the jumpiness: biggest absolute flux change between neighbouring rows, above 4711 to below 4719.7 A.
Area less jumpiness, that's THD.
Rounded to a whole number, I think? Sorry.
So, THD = 384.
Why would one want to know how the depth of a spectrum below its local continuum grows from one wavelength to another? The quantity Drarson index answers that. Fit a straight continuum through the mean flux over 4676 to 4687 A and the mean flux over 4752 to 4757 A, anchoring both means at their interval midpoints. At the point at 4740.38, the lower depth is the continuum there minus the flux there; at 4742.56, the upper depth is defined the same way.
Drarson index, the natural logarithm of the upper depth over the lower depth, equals 0.0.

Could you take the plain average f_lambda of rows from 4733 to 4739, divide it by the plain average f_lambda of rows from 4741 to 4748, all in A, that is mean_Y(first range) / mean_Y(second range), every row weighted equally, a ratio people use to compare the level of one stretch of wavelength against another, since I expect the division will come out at 1.13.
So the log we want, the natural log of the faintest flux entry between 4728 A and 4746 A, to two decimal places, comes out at 3.66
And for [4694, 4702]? 3.72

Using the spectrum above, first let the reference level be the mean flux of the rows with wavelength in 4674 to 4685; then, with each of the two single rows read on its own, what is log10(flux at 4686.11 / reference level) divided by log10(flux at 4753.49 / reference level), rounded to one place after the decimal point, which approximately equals 1.8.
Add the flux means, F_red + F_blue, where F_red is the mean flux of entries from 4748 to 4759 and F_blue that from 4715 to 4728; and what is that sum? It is 91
